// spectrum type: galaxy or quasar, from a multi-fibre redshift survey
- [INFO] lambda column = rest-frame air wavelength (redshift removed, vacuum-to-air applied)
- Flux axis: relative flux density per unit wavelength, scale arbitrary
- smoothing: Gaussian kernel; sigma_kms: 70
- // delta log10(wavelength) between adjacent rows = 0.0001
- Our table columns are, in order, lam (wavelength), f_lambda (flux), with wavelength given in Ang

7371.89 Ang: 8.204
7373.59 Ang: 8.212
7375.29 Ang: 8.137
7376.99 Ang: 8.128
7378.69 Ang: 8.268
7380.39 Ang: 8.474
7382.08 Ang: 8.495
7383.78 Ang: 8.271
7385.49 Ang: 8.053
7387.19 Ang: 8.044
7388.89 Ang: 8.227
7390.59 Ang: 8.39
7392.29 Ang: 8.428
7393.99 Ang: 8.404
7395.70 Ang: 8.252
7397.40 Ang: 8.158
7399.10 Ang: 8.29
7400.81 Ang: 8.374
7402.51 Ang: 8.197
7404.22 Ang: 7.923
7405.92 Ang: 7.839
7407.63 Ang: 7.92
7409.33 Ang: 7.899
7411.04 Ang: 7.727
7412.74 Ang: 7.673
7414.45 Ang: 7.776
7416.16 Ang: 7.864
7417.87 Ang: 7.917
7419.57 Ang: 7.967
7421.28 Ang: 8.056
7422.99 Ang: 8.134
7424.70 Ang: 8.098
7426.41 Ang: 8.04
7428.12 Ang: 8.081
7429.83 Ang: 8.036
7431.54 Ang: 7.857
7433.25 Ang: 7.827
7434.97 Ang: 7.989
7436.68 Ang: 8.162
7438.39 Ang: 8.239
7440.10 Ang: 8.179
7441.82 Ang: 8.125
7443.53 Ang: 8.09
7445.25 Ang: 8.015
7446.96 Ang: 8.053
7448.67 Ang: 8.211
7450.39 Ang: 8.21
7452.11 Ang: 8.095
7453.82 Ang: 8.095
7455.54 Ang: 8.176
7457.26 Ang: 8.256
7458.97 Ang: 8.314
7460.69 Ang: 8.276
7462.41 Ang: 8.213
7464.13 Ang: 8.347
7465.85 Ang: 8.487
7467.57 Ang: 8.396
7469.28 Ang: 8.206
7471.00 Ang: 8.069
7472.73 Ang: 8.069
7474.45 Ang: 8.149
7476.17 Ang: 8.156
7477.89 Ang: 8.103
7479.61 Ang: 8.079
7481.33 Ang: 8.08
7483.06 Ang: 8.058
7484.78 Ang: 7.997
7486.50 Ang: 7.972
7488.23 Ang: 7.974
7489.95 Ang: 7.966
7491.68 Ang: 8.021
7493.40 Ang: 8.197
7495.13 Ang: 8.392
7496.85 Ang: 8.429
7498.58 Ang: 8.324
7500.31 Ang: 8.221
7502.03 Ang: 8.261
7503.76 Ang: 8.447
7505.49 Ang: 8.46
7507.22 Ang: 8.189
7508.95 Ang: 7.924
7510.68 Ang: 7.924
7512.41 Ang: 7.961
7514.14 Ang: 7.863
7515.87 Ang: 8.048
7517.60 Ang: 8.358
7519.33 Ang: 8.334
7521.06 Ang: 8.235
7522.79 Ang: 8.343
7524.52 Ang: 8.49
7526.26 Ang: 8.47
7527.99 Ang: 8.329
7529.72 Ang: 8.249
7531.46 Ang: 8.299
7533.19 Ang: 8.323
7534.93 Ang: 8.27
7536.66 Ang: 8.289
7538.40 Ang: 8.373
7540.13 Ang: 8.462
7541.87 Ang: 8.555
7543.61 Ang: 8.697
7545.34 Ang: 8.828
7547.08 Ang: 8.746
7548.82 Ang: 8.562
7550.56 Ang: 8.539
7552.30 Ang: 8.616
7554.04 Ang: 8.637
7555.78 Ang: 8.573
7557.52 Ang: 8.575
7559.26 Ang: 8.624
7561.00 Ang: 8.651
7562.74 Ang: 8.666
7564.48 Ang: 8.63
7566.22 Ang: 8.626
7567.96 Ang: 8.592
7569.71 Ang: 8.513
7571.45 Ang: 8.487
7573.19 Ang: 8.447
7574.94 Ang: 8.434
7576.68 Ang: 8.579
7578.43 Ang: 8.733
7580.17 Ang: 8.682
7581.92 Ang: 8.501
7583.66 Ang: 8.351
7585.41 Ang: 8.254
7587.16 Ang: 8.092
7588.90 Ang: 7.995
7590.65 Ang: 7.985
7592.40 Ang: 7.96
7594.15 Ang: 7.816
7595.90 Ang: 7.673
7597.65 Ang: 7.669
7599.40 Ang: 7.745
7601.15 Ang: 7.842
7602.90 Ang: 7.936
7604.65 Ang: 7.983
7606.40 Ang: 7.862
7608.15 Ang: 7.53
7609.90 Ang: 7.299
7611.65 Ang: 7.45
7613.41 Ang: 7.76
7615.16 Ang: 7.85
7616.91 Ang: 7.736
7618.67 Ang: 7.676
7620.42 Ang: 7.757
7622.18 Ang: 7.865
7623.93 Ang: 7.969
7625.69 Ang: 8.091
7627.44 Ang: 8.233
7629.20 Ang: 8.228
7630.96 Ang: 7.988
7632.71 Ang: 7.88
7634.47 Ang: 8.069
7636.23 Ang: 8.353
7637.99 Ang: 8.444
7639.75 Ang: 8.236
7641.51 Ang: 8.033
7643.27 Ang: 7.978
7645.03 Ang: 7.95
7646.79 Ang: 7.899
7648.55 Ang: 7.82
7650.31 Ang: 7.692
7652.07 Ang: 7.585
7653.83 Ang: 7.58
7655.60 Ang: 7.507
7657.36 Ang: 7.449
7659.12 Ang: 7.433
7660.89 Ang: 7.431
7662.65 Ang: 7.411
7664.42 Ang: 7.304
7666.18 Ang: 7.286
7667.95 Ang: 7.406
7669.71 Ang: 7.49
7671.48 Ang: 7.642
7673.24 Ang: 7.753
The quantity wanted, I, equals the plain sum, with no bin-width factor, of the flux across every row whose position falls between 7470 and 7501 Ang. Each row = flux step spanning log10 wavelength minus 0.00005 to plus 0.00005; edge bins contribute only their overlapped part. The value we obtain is 146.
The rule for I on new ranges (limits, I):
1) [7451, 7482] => 148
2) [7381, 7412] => 147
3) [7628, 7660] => 142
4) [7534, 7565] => 154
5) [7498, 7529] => 148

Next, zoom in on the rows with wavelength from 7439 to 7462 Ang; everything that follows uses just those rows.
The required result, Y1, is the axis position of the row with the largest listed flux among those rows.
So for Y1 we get 7458.97 Ang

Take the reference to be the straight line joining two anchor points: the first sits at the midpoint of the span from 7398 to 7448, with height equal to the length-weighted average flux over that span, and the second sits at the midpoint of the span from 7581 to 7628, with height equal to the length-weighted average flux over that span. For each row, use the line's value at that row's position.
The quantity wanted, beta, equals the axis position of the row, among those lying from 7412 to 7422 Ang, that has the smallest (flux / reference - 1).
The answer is 7412.74 Ang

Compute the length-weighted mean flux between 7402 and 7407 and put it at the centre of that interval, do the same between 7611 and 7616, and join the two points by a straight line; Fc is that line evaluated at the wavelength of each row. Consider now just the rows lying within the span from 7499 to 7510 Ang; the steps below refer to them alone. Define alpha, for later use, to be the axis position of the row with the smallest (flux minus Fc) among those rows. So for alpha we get 7508.95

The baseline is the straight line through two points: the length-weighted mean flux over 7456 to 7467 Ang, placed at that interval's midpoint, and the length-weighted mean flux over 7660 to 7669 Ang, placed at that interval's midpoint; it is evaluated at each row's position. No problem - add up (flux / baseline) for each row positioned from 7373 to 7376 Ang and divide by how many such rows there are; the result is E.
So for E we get 0.938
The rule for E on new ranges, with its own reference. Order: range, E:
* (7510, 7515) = 0.980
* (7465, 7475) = 0.995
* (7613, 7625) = 1.029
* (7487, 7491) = 0.974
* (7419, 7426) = 0.950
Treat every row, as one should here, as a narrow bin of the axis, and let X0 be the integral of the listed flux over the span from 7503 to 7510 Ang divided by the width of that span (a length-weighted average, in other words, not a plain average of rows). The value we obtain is 8.24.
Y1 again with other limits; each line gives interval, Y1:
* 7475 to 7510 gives 7505.49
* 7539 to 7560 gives 7545.34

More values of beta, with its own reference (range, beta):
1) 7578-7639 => 7609.90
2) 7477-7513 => 7508.95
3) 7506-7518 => 7514.14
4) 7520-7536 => 7521.06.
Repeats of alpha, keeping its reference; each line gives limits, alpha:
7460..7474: 7471.00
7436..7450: 7445.25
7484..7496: 7489.95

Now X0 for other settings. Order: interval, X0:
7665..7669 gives 7.36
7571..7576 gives 8.46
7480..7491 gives 8.01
